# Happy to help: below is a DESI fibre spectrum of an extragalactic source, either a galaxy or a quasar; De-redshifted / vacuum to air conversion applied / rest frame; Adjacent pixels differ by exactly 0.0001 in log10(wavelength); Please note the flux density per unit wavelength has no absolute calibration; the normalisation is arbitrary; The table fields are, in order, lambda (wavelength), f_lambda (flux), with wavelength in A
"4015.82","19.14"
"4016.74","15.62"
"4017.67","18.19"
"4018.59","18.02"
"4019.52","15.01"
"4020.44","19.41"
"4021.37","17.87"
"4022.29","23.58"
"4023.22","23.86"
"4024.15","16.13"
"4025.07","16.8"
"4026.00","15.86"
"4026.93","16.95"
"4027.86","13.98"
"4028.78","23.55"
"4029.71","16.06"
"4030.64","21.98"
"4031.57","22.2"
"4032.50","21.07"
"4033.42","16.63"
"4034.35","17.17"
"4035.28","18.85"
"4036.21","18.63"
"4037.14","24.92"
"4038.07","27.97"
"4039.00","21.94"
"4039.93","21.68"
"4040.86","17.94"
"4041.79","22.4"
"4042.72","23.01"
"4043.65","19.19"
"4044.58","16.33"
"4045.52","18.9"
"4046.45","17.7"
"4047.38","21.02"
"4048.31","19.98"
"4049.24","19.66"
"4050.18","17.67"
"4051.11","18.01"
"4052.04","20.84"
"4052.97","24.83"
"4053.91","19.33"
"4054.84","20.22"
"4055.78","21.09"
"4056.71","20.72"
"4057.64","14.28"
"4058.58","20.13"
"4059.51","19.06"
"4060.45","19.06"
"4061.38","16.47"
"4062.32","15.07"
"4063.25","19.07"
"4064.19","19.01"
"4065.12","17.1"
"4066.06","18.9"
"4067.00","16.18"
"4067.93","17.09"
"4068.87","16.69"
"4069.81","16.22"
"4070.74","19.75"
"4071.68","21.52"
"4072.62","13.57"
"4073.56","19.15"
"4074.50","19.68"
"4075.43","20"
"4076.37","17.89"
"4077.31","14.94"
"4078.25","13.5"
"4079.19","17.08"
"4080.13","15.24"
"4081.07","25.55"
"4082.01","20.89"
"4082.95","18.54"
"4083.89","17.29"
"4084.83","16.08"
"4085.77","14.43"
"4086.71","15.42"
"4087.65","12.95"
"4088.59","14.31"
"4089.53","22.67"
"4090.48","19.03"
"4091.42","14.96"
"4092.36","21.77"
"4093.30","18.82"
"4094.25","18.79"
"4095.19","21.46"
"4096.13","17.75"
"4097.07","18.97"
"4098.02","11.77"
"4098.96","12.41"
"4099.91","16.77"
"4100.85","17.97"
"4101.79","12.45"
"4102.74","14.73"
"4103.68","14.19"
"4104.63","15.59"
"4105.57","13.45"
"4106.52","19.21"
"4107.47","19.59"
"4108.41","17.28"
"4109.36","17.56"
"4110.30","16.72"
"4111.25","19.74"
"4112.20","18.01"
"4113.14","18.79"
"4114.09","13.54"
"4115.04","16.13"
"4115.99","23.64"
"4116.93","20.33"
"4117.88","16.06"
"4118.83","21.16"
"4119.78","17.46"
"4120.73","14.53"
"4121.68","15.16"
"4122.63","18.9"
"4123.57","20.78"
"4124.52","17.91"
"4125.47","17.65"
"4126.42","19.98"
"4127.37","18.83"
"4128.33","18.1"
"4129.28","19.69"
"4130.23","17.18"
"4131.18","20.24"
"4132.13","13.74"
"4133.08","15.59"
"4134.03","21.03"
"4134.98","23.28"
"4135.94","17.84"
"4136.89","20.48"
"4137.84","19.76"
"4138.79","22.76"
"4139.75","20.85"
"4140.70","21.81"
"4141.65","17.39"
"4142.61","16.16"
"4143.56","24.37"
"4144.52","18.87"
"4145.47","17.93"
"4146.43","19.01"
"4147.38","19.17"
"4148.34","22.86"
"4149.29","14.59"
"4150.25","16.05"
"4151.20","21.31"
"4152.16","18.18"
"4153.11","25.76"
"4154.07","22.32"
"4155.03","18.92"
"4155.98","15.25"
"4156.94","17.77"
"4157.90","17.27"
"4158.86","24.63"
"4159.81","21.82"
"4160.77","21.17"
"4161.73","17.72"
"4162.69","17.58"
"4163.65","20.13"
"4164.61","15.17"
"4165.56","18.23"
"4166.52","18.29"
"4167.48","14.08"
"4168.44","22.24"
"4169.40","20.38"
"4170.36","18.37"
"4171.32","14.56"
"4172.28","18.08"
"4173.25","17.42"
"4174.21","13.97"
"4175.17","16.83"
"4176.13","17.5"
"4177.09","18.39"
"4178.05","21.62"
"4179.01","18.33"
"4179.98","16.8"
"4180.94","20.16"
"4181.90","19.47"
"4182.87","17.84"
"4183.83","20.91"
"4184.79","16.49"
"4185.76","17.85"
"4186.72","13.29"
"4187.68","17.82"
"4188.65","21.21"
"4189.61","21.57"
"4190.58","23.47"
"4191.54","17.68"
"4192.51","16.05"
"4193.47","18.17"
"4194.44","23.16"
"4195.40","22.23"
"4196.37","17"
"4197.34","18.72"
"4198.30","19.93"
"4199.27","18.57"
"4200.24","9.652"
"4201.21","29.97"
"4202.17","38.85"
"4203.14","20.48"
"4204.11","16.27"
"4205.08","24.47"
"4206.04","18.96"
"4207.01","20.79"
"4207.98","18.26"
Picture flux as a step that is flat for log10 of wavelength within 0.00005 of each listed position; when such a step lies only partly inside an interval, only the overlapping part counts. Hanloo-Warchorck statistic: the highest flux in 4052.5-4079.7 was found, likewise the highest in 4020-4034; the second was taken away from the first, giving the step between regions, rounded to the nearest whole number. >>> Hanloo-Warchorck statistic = 1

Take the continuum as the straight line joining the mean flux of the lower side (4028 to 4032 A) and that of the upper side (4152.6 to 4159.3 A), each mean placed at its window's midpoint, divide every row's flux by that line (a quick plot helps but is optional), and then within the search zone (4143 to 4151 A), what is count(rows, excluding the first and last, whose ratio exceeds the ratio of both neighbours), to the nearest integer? 1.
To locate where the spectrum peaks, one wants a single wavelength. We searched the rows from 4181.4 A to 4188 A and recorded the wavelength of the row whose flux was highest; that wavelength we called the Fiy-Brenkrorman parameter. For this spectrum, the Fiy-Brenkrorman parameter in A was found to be 4183.83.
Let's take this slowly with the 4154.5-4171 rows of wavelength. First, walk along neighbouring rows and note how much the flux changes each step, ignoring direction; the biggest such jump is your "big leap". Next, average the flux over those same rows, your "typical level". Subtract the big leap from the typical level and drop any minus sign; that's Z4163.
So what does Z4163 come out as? 11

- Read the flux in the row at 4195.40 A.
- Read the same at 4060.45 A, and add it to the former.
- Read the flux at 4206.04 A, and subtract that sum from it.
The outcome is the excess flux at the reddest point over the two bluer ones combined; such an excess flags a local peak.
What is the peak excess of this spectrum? -22.3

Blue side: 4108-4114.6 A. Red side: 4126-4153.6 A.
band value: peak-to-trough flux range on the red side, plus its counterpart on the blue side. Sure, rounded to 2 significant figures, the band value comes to 18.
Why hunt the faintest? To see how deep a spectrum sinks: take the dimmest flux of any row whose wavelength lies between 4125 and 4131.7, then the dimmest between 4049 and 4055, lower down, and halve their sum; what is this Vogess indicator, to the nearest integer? 17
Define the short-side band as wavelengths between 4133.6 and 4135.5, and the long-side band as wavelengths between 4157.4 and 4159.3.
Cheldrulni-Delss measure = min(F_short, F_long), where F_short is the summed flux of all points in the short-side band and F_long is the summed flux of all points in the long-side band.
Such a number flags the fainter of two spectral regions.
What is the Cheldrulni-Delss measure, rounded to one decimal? 41.9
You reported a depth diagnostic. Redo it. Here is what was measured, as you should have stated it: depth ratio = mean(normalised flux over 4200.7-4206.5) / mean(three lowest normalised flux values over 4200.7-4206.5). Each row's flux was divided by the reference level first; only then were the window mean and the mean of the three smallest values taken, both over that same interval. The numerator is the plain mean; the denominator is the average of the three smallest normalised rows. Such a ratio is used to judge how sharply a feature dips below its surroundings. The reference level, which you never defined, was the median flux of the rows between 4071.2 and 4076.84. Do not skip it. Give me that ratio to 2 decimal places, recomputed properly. 1.34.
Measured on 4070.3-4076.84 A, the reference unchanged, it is 1.11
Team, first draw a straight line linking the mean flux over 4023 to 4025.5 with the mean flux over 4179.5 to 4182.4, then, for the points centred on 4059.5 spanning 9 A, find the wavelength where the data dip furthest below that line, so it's 4057.64 A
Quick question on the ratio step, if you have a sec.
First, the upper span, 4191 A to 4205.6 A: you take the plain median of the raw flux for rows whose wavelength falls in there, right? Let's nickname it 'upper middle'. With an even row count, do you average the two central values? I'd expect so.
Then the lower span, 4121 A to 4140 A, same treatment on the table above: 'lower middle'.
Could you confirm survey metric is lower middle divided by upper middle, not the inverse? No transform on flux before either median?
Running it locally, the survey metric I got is 1.03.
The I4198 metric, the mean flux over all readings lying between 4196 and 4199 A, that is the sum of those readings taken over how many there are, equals 18.6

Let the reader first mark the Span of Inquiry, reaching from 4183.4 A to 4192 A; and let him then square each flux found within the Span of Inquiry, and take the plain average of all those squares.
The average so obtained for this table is 367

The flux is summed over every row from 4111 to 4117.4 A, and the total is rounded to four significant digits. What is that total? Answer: 130.2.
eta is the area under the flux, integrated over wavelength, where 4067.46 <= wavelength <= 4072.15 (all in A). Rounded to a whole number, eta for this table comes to 86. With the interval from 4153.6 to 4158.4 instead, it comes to 88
